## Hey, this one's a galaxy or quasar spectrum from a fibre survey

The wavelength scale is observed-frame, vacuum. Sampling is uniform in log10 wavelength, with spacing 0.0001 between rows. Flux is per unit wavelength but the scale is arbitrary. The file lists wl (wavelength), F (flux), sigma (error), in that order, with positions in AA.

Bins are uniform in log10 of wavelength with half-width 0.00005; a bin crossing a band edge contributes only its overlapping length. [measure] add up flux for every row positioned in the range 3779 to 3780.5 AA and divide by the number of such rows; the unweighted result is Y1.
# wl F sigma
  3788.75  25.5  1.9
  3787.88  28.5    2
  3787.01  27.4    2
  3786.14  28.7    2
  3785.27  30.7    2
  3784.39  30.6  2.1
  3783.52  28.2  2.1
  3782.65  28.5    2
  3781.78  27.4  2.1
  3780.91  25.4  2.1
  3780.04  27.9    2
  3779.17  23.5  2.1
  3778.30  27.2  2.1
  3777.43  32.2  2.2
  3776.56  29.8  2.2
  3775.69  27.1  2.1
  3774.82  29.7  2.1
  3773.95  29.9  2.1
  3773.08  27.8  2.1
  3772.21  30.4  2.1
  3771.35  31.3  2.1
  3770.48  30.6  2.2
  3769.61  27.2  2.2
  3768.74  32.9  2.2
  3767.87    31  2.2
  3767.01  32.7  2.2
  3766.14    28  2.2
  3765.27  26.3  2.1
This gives 25.7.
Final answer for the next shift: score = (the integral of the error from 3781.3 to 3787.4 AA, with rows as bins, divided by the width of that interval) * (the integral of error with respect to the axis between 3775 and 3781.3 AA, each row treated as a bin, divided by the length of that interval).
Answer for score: 4.32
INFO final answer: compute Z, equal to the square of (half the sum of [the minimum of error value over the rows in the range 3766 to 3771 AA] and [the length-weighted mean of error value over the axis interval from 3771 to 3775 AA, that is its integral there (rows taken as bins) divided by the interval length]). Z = 4.63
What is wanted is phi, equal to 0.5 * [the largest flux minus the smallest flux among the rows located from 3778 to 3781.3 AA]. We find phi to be 2.2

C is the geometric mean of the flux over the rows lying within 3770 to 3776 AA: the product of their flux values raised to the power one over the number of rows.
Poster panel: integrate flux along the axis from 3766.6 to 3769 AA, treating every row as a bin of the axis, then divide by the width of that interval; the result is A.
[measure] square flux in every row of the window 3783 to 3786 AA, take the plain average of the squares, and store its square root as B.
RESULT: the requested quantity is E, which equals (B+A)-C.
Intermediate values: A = 32.2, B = 29.9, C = 29.5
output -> 32.6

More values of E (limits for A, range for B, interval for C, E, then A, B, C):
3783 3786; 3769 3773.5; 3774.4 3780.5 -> 31.1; 29.6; 29.5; 28.1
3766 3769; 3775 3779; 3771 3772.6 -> 29.7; 31.4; 29.2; 30.8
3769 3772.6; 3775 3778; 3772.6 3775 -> 30.7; 30.0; 29.8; 29.1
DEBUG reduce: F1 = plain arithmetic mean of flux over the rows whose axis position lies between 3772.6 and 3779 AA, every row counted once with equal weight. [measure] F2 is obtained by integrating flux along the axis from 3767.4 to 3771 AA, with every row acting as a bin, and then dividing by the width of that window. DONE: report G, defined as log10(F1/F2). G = -0.020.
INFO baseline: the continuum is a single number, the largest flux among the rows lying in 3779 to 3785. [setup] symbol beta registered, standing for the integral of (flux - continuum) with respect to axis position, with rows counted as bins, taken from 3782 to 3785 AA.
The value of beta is -4.6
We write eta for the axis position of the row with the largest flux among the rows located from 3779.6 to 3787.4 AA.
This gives 3785.27 AA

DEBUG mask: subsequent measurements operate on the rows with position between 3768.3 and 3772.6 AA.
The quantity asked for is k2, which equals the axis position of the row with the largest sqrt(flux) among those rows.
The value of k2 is 3768.74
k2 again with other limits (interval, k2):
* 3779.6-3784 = 3782.65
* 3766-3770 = 3768.74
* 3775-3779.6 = 3777.43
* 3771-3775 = 3771.35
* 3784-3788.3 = 3785.27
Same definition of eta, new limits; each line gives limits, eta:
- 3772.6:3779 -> 3777.43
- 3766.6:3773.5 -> 3768.74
